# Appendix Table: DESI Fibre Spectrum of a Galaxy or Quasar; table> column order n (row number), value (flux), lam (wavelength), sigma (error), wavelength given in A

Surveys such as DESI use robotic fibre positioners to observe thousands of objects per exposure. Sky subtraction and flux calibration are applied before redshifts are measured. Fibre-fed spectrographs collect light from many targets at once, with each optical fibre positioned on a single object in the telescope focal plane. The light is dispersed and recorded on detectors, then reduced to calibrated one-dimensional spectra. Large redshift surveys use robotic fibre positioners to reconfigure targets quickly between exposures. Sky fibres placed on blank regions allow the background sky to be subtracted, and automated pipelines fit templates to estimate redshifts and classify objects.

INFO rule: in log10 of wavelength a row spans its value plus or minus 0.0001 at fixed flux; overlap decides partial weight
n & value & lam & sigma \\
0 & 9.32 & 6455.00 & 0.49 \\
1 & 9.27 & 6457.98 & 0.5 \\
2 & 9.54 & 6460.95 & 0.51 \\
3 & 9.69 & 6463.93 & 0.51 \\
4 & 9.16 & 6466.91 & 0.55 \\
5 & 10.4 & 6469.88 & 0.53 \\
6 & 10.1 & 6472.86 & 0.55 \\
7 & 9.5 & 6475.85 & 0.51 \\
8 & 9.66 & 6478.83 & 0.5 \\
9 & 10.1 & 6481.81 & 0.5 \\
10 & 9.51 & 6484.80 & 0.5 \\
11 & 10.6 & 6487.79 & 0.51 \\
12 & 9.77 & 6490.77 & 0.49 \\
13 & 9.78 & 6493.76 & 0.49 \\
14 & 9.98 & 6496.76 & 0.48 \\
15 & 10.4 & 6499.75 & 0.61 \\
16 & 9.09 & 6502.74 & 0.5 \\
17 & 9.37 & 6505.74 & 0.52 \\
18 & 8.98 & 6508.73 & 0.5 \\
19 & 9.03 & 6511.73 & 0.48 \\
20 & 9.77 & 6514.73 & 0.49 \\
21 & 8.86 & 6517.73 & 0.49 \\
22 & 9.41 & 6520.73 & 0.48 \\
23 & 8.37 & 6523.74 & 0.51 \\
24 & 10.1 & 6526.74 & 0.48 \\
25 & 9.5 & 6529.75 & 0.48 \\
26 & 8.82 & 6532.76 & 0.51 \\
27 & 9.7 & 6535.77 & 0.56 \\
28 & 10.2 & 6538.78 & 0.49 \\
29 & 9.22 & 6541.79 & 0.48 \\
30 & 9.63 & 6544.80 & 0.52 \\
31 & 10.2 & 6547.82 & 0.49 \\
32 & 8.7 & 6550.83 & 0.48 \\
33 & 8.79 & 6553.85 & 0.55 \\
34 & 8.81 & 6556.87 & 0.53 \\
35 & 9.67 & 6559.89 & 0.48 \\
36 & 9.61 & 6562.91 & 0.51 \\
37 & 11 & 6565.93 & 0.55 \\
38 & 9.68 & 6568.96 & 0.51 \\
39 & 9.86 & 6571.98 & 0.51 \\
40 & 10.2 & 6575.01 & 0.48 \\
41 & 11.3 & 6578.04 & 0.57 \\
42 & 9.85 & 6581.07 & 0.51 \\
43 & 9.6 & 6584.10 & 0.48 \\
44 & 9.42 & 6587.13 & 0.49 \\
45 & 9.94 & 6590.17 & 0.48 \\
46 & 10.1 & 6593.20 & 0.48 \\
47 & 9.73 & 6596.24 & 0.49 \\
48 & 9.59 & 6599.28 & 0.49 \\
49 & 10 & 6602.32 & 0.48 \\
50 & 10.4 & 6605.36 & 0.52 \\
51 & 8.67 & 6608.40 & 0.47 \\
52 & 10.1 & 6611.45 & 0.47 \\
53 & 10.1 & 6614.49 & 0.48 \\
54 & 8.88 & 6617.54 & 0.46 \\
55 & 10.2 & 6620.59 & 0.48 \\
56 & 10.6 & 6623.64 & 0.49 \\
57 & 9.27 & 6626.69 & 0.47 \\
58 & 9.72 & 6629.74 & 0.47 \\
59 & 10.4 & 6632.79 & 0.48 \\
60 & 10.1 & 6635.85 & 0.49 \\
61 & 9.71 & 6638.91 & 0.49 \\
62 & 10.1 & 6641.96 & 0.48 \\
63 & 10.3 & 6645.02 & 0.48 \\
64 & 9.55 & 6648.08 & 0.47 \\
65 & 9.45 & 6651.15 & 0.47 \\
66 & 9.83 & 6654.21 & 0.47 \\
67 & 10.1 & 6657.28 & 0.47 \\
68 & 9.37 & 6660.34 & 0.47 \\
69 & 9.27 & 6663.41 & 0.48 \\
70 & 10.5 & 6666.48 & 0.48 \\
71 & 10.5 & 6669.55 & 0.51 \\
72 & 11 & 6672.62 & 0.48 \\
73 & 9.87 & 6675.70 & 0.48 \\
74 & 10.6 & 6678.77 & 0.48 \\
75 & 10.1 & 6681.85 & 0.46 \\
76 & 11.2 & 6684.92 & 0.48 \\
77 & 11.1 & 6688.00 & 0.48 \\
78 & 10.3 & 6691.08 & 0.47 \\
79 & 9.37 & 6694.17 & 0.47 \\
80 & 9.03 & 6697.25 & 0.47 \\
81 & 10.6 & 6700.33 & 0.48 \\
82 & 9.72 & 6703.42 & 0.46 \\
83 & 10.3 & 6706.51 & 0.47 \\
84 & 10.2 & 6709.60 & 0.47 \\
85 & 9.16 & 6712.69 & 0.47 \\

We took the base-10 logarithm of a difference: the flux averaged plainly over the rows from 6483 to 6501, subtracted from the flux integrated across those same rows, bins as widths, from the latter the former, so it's 2.23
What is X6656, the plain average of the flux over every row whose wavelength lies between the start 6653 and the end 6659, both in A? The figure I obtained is 9.96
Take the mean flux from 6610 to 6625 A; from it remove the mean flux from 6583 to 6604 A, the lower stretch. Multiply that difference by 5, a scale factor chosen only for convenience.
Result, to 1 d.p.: 1.0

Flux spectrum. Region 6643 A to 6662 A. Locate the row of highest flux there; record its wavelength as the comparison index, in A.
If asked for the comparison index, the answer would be 6645.02 A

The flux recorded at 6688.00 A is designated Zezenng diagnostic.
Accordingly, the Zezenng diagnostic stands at 11.1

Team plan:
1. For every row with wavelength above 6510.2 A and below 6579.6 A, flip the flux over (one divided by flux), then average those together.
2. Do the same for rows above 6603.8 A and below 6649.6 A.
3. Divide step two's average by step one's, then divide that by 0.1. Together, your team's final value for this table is 9.69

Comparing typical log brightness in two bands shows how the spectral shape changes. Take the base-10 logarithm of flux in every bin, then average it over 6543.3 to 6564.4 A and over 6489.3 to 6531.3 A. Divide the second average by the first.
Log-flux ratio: 1.01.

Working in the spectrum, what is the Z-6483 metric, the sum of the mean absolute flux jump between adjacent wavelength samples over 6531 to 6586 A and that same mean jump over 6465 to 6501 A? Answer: 1.23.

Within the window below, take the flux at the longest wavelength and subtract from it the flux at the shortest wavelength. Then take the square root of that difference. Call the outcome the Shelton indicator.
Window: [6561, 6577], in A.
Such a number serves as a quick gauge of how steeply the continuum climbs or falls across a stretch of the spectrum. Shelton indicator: 0.77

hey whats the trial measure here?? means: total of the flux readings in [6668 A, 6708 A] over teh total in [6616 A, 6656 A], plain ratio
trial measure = 1.04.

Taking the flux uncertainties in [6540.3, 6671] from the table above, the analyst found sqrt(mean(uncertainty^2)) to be 0.492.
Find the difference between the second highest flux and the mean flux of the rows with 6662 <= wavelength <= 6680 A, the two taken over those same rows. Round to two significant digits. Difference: 0.31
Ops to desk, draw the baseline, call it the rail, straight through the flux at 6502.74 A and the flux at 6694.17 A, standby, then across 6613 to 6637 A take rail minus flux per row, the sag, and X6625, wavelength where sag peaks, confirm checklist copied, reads 6617.54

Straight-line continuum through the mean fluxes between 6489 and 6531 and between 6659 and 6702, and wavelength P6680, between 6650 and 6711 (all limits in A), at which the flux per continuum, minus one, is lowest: 6697.25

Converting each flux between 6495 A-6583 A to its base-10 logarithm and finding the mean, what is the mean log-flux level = 0.98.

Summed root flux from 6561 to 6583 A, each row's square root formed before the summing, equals 22.4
